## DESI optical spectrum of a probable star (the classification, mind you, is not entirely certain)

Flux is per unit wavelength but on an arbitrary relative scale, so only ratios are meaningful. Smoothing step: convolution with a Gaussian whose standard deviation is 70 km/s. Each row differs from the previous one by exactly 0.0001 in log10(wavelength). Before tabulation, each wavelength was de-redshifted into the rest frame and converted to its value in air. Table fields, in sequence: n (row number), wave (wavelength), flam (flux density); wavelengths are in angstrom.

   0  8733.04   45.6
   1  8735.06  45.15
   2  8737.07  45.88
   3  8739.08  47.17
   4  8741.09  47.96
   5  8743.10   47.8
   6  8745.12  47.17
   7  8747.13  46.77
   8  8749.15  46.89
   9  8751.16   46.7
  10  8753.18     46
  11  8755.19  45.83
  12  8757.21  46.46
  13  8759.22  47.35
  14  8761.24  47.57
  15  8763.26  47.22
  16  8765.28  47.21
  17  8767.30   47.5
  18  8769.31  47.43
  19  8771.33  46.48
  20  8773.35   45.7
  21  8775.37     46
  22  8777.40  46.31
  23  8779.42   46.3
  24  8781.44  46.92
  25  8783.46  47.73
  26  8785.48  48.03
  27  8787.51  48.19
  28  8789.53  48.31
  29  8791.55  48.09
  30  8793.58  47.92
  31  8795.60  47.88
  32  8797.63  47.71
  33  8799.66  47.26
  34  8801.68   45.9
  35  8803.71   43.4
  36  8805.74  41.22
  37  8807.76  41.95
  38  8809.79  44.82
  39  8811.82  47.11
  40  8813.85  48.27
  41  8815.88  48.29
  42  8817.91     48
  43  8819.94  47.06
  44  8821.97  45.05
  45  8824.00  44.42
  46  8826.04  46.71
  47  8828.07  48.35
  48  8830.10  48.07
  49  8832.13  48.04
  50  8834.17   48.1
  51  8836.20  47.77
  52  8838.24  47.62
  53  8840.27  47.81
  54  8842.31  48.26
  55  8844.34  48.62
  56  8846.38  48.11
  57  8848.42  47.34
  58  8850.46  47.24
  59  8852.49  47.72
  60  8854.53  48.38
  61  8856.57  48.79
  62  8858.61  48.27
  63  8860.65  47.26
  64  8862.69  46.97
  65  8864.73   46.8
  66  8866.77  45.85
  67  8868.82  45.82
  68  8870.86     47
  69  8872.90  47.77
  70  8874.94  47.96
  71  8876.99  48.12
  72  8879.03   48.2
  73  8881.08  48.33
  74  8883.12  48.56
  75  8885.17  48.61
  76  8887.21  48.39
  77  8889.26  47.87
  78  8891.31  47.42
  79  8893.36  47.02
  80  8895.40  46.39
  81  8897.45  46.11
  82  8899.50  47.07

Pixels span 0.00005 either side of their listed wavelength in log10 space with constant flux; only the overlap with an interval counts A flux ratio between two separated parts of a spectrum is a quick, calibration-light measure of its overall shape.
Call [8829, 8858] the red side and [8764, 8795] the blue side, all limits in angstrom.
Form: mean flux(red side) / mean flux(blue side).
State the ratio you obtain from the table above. 1.02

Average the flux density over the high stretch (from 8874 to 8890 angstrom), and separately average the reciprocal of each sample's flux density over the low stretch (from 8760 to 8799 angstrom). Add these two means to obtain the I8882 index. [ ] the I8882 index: 48.3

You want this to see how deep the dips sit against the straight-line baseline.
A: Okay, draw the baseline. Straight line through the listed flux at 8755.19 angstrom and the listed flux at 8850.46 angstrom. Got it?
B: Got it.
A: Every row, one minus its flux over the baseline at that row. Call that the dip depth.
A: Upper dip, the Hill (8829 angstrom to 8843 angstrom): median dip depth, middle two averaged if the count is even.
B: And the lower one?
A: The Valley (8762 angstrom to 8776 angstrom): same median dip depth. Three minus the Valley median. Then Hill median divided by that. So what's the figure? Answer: -0.0075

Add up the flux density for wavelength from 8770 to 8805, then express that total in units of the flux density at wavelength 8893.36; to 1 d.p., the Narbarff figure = 17.0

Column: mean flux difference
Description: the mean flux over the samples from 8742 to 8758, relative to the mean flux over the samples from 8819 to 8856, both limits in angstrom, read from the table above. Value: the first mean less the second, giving -0.8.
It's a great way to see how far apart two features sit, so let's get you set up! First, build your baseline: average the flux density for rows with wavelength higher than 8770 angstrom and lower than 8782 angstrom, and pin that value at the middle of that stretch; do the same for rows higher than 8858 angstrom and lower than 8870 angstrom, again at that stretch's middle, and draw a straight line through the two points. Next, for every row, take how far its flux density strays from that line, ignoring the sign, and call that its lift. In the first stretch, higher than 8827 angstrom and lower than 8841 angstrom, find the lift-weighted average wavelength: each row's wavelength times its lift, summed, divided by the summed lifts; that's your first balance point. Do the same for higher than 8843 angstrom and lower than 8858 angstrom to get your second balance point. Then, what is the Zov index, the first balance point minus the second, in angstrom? -17.2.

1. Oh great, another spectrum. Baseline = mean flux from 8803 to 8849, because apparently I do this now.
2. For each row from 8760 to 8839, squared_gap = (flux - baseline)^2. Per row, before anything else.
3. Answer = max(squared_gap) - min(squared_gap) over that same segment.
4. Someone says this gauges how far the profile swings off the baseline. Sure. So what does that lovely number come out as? 30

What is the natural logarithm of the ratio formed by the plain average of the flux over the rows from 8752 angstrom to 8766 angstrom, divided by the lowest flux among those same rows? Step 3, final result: 0.02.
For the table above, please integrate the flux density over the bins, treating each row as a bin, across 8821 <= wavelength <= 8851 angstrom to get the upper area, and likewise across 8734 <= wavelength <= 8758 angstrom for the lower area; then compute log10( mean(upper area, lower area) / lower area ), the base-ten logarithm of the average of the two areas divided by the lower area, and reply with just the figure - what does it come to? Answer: 0.06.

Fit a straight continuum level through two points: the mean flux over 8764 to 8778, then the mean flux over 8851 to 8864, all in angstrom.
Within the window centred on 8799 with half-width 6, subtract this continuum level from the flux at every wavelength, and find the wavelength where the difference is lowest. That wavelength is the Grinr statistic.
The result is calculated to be 8803.71 angstrom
